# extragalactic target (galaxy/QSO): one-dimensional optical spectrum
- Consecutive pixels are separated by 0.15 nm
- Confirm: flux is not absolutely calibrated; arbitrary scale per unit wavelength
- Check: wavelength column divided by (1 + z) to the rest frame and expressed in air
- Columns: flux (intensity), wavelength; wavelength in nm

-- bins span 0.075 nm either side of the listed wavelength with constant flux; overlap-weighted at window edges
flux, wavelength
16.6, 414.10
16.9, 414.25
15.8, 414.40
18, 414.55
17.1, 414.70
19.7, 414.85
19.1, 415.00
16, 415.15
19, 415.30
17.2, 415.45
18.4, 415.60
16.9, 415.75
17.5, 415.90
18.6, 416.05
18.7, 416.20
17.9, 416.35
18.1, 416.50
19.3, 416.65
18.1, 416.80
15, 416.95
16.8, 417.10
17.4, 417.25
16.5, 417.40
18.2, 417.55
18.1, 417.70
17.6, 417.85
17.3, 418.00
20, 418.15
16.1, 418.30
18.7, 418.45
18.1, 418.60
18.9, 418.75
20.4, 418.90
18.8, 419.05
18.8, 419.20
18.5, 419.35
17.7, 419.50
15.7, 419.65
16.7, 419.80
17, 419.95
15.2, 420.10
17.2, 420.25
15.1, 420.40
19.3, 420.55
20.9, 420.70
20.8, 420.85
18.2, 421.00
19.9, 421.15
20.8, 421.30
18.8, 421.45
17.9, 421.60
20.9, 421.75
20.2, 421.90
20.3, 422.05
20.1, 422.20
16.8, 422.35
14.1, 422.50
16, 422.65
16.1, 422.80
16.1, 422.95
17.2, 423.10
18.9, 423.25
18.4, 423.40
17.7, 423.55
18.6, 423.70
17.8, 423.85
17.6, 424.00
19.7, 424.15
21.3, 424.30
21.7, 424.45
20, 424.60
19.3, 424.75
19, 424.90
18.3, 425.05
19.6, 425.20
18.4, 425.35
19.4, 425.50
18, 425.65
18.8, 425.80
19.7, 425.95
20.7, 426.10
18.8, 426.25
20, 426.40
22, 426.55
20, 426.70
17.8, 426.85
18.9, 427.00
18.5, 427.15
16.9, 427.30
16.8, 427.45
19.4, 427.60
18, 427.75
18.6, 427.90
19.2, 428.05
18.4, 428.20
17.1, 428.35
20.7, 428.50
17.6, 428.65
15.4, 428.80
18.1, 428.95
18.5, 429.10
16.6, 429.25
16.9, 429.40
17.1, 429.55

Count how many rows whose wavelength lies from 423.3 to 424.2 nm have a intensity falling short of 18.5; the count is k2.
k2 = 4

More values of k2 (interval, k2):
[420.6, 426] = 15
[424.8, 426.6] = 3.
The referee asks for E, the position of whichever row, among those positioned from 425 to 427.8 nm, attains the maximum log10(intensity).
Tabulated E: 426.55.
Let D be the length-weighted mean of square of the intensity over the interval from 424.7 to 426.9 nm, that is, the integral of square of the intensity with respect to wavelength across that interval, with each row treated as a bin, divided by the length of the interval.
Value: 375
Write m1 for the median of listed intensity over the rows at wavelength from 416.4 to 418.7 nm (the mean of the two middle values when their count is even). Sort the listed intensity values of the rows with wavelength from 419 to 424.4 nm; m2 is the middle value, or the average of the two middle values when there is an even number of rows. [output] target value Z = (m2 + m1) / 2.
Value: 18.2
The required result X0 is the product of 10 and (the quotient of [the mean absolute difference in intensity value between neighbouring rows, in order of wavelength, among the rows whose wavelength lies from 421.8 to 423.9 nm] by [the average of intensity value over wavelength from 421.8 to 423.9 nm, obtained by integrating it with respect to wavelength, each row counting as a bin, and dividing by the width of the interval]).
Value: 0.61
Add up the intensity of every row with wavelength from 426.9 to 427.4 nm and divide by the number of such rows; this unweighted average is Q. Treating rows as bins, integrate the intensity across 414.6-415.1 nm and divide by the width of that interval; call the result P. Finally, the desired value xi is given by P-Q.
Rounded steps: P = 18.5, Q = 18.1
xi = 0.4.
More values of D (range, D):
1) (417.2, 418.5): 317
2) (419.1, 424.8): 340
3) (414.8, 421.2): 325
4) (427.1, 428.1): 331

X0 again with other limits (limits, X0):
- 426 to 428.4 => 0.70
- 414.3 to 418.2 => 0.76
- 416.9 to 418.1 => 0.49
